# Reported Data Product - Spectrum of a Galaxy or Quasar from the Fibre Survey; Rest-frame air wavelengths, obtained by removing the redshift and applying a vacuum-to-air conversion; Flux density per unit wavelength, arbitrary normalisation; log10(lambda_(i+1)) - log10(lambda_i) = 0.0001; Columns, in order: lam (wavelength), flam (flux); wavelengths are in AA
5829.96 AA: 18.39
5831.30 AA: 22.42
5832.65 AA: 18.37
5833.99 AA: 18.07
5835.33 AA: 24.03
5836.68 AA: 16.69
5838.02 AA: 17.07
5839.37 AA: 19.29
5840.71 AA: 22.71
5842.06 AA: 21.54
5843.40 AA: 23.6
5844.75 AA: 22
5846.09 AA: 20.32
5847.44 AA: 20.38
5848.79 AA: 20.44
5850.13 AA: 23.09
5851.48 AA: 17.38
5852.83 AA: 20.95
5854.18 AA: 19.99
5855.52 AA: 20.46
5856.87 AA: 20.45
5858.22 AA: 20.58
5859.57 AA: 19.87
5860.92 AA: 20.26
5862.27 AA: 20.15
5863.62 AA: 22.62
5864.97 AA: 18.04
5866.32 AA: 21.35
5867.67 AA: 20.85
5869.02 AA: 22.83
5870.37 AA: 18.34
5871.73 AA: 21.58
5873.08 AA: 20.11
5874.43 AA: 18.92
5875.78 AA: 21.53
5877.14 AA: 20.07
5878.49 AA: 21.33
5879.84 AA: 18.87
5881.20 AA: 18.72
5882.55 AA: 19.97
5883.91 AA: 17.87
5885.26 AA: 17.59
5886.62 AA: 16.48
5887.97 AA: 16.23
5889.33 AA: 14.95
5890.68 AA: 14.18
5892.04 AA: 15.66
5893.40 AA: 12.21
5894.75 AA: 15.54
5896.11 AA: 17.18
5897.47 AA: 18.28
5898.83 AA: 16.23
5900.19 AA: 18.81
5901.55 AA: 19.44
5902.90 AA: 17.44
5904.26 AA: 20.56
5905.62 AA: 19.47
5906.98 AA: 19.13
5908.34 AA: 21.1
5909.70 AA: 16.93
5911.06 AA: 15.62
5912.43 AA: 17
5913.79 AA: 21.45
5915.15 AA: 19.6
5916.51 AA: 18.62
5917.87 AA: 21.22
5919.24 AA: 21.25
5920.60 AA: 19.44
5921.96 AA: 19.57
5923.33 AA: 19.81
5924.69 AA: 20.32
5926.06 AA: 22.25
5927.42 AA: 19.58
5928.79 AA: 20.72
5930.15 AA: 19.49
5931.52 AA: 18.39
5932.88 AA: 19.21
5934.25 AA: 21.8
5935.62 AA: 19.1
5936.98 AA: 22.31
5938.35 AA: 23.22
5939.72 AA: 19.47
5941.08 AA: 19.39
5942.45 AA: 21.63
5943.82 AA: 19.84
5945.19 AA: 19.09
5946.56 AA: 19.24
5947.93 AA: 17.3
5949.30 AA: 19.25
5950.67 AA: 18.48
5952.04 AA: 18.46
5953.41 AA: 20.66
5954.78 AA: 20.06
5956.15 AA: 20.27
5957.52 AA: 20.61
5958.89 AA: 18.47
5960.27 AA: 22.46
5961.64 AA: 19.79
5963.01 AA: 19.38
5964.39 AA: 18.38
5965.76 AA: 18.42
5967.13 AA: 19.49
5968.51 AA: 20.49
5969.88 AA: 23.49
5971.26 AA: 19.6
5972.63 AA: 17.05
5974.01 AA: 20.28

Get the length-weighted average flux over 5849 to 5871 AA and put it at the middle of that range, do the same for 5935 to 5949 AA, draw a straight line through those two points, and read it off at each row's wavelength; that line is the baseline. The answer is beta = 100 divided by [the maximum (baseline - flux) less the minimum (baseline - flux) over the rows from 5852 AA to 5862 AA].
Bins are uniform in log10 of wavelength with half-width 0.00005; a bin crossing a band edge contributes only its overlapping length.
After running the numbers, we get 96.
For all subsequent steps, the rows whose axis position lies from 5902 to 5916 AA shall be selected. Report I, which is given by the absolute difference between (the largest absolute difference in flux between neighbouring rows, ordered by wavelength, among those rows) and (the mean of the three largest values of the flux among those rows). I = 16.6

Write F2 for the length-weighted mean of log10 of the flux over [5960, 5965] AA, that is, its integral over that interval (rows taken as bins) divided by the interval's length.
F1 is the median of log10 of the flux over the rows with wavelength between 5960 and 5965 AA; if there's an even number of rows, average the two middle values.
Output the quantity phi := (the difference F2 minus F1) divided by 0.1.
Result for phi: 0.04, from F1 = 1.29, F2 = 1.30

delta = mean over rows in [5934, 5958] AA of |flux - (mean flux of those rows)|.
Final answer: 1.2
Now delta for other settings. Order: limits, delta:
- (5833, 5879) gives 1.4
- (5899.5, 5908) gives 0.7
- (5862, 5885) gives 1.3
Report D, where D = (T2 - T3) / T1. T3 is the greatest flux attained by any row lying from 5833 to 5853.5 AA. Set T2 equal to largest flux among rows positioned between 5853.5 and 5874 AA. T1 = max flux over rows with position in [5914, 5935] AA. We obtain -0.05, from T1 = 22.25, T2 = 22.83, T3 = 24.03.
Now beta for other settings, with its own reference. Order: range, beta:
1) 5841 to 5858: 16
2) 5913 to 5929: 27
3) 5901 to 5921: 17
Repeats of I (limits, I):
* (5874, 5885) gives 18.4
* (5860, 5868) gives 17.0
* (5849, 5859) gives 15.8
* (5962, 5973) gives 17.3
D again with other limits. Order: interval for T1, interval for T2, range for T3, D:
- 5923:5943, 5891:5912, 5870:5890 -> -0.02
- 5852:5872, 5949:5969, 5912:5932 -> 0.01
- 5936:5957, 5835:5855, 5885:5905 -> 0.15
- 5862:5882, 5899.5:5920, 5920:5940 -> -0.08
